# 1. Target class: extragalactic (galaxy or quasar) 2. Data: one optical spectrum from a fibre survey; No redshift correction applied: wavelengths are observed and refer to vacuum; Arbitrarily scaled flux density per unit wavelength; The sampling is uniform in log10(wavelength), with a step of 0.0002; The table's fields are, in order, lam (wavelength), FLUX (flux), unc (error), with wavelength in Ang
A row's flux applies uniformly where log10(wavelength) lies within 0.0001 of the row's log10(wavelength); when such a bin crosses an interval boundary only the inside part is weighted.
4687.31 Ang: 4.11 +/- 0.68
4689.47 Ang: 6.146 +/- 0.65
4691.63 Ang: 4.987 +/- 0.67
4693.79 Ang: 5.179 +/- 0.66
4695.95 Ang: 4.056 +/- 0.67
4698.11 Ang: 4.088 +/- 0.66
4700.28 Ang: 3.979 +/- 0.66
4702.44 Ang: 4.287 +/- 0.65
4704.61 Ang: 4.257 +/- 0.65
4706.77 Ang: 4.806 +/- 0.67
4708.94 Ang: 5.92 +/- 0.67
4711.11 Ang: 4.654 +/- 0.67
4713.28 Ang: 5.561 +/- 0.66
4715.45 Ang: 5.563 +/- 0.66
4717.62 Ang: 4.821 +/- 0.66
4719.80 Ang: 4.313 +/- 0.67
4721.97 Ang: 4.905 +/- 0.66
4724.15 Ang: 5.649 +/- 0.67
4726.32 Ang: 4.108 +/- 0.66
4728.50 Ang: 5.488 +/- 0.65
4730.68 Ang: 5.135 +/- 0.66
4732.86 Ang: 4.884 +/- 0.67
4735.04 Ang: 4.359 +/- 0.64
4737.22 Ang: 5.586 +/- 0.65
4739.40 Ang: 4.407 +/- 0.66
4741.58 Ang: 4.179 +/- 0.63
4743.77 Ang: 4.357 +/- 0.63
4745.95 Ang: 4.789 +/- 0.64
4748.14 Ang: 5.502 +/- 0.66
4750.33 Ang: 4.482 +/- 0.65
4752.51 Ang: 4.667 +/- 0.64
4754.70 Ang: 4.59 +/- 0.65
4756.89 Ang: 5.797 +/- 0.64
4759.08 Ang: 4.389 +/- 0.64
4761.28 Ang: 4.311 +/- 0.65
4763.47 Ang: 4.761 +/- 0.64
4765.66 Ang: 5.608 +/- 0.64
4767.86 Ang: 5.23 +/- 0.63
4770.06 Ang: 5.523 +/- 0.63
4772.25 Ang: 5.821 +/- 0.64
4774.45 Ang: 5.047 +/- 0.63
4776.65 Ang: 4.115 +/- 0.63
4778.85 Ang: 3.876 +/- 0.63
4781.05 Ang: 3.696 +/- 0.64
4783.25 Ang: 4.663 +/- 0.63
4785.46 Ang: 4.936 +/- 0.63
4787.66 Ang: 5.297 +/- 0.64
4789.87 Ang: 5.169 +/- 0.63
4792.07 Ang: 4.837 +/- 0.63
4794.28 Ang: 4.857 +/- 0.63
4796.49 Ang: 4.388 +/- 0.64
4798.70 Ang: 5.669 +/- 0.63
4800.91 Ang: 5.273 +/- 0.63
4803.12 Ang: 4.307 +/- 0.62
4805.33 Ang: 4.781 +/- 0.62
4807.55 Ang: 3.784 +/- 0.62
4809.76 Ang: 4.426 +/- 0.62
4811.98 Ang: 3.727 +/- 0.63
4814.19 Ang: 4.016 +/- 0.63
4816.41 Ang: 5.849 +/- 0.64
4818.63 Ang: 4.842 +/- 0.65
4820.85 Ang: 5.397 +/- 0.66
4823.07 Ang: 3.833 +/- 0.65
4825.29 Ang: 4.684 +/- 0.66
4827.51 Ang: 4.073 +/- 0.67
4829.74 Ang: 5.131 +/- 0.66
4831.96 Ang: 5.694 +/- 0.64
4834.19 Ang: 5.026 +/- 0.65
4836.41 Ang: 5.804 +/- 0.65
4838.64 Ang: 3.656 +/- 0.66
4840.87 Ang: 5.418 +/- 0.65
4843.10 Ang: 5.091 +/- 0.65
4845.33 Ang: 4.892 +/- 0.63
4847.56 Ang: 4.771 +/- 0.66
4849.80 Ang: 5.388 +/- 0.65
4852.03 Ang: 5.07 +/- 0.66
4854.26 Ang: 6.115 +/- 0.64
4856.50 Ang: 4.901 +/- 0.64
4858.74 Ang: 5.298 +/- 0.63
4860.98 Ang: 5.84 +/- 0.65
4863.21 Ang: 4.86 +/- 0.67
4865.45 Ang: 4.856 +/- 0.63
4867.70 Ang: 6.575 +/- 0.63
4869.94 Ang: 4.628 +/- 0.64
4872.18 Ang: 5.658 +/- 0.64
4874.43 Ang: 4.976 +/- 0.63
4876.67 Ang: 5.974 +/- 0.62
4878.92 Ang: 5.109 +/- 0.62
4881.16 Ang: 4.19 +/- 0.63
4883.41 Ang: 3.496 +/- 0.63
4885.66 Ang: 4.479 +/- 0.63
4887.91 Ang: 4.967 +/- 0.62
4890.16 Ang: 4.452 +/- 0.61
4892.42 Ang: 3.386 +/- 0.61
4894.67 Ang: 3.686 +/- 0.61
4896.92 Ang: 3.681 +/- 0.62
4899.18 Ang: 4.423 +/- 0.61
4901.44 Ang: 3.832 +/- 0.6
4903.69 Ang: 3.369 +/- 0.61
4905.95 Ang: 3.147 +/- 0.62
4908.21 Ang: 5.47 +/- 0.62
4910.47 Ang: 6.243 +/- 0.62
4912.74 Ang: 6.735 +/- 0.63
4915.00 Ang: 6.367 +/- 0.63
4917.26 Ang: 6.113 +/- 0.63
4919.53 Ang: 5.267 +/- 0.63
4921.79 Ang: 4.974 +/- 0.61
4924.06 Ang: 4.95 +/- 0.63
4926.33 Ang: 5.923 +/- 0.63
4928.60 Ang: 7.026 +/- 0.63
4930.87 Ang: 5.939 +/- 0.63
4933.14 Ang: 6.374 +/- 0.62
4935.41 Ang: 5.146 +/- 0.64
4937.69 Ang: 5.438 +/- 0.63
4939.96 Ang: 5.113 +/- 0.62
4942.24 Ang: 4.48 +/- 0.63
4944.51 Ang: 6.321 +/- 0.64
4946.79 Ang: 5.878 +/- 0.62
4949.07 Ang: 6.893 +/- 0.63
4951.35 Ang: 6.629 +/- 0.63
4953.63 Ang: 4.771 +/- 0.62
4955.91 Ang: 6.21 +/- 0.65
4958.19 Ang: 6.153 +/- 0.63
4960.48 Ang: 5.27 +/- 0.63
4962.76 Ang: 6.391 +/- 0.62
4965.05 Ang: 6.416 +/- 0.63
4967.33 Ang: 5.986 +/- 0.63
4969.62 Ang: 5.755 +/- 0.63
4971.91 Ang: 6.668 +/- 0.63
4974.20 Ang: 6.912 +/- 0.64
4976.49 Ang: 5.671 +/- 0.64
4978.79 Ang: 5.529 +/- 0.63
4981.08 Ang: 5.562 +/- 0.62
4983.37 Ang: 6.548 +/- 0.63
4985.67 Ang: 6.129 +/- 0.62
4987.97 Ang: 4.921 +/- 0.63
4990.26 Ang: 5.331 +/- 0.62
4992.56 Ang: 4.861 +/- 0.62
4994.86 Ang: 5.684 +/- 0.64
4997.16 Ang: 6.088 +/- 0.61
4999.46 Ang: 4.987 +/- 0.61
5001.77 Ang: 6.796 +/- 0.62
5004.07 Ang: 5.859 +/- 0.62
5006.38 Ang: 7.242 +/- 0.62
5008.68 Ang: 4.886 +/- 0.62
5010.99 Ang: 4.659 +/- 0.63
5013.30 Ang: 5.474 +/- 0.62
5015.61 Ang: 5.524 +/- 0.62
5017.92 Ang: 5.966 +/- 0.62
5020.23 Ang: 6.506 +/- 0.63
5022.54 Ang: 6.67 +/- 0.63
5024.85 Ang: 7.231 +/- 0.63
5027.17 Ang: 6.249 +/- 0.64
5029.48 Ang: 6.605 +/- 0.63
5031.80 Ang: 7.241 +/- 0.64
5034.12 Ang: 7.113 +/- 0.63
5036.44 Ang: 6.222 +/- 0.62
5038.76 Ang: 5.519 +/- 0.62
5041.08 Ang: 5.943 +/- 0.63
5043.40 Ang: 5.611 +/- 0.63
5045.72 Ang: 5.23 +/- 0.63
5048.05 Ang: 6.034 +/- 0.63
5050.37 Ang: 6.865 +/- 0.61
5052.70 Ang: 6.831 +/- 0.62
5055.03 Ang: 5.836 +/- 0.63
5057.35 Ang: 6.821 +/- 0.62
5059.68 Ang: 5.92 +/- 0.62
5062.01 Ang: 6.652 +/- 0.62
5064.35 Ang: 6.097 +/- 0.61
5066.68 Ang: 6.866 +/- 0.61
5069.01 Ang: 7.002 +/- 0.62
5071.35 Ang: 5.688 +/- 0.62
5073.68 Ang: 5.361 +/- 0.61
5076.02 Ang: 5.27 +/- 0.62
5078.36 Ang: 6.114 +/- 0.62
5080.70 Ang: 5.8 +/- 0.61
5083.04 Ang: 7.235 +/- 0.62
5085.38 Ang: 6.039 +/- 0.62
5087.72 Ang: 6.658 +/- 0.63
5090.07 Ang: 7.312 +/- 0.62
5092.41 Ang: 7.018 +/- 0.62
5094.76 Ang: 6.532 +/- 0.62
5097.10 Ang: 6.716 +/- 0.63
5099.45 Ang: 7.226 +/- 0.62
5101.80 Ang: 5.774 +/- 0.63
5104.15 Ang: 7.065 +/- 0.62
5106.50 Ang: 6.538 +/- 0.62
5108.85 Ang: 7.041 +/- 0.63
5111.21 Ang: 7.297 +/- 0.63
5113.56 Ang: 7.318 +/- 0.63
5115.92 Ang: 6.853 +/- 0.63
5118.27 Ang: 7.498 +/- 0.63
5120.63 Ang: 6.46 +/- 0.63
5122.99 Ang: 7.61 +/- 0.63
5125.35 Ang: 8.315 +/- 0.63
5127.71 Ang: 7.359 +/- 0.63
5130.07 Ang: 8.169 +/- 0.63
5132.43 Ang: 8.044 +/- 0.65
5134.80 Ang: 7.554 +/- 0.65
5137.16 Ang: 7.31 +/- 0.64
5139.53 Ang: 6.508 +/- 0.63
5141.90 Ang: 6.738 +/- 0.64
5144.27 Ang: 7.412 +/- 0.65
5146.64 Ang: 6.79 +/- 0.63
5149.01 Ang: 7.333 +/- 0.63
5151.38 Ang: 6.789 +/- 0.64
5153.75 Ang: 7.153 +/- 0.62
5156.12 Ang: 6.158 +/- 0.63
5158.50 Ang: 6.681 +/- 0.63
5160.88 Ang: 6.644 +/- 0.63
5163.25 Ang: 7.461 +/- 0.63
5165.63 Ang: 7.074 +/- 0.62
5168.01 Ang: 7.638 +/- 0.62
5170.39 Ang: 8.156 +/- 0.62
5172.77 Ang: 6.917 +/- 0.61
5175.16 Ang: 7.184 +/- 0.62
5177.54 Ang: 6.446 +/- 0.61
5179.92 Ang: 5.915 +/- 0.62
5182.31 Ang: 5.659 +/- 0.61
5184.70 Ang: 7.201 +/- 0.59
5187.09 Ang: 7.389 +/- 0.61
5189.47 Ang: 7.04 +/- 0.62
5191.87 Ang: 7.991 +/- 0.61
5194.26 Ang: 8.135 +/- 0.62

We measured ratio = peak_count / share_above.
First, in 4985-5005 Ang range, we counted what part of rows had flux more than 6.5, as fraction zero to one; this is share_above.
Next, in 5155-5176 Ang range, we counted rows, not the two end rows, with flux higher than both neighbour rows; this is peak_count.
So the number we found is 27.0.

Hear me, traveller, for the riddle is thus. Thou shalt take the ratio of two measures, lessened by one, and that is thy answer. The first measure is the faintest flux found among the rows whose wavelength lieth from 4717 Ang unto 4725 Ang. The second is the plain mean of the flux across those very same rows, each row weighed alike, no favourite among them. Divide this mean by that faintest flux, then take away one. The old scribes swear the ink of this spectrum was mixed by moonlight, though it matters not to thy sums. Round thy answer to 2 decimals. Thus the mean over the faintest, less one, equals 0.14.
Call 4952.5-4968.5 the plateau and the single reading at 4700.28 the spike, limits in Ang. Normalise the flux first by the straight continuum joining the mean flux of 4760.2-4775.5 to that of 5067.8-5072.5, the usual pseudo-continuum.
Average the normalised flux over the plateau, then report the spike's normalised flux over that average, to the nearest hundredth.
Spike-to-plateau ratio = 0.81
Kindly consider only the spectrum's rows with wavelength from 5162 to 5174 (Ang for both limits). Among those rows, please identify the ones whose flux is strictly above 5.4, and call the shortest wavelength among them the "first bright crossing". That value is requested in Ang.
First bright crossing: 5163.25 Ang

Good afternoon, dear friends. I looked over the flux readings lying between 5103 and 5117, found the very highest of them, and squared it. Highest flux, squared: 54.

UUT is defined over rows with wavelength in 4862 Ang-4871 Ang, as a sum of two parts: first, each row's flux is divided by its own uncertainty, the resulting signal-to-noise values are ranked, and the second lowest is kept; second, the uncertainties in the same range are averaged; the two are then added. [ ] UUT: 7.9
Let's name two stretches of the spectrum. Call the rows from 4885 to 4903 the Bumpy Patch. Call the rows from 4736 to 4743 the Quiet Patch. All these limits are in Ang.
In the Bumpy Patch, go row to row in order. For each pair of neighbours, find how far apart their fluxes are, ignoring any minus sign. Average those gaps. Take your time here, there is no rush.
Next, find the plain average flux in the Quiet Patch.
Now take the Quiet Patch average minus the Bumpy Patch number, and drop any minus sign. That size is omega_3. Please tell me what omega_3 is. 4.2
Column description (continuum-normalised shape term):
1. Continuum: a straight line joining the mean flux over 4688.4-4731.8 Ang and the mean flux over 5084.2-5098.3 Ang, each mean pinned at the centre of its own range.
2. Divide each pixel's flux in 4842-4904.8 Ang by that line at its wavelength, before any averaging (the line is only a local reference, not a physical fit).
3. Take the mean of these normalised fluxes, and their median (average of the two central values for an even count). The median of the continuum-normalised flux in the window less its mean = 0.020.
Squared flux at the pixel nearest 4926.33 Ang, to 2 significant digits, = 35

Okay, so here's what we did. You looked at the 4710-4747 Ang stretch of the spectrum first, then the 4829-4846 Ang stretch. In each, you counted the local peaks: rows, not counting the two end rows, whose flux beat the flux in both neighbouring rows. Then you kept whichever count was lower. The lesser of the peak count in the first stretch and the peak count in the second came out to 3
